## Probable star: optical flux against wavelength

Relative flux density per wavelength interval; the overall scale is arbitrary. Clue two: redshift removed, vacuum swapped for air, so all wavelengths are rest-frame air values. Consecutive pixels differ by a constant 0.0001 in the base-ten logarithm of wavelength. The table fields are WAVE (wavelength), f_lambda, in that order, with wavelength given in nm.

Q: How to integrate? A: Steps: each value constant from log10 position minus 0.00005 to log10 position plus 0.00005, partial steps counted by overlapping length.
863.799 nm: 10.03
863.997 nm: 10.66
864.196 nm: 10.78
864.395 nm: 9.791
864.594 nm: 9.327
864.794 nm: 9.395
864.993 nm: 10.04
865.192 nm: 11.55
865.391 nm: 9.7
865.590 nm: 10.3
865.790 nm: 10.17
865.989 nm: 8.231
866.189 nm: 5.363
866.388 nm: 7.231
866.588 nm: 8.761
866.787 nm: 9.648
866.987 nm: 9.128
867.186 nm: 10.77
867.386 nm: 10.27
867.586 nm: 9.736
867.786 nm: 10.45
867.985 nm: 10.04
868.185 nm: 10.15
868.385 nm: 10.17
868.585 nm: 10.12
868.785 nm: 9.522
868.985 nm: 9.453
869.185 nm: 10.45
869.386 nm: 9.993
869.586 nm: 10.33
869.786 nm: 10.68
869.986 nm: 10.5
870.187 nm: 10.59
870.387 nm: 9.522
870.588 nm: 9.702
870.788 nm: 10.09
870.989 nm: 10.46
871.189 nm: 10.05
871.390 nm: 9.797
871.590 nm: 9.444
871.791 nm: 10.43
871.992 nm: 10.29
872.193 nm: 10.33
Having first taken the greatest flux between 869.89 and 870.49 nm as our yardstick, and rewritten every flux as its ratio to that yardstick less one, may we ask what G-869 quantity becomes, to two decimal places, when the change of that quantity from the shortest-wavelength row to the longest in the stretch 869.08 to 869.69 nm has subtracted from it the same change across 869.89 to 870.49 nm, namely 0.08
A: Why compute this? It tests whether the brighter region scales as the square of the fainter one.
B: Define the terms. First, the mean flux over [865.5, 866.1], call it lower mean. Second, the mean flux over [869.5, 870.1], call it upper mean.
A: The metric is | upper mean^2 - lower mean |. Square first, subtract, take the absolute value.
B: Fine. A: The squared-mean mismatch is 101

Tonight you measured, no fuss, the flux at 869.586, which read 10.33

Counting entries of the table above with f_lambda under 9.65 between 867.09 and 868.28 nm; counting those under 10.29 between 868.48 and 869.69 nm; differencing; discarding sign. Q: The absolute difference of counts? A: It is 4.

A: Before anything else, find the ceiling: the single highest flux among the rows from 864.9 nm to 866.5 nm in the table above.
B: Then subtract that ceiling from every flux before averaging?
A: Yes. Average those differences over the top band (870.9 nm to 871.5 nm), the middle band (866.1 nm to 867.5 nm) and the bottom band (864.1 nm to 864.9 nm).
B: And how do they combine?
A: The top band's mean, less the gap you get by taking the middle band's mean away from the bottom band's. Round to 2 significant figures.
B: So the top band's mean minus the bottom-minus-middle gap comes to -2.5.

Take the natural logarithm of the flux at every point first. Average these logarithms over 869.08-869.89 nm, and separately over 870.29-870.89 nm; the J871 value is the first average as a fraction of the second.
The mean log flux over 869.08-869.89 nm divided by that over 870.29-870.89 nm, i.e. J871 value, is 1.03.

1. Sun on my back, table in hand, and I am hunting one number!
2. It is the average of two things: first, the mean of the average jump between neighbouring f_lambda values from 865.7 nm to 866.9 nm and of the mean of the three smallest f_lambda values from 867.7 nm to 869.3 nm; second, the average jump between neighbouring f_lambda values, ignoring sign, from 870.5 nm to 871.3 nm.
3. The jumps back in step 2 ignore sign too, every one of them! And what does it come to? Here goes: 3.07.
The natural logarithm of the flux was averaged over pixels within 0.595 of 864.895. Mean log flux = 2.30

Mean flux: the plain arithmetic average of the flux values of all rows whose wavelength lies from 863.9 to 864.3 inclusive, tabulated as 10.7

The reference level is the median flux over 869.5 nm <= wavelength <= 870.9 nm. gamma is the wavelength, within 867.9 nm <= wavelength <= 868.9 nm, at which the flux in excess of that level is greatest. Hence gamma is 868.385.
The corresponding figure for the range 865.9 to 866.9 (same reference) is 866.787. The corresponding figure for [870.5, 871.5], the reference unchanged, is 870.989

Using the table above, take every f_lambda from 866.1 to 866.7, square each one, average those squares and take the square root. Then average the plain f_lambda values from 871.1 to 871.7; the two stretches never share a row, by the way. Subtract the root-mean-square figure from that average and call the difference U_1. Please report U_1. 2.5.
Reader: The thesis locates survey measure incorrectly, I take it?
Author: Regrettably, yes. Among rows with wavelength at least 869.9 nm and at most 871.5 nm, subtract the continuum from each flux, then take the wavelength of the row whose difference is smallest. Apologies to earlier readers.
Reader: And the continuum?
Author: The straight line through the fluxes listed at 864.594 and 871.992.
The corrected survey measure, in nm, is 870.387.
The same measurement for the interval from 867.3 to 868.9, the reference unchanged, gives 868.785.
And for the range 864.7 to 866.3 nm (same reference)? 866.189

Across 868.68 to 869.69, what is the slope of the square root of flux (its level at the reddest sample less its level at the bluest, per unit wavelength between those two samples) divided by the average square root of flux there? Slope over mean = 0.051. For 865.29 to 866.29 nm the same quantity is -0.340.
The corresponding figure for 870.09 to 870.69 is -0.110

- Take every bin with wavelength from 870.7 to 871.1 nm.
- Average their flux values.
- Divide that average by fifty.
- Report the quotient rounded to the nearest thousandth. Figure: 0.206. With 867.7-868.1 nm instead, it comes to 0.205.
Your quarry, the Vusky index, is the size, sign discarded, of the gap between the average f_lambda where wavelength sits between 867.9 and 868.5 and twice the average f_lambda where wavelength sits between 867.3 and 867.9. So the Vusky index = 10.2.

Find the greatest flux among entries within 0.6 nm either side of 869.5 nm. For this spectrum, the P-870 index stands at 10.68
